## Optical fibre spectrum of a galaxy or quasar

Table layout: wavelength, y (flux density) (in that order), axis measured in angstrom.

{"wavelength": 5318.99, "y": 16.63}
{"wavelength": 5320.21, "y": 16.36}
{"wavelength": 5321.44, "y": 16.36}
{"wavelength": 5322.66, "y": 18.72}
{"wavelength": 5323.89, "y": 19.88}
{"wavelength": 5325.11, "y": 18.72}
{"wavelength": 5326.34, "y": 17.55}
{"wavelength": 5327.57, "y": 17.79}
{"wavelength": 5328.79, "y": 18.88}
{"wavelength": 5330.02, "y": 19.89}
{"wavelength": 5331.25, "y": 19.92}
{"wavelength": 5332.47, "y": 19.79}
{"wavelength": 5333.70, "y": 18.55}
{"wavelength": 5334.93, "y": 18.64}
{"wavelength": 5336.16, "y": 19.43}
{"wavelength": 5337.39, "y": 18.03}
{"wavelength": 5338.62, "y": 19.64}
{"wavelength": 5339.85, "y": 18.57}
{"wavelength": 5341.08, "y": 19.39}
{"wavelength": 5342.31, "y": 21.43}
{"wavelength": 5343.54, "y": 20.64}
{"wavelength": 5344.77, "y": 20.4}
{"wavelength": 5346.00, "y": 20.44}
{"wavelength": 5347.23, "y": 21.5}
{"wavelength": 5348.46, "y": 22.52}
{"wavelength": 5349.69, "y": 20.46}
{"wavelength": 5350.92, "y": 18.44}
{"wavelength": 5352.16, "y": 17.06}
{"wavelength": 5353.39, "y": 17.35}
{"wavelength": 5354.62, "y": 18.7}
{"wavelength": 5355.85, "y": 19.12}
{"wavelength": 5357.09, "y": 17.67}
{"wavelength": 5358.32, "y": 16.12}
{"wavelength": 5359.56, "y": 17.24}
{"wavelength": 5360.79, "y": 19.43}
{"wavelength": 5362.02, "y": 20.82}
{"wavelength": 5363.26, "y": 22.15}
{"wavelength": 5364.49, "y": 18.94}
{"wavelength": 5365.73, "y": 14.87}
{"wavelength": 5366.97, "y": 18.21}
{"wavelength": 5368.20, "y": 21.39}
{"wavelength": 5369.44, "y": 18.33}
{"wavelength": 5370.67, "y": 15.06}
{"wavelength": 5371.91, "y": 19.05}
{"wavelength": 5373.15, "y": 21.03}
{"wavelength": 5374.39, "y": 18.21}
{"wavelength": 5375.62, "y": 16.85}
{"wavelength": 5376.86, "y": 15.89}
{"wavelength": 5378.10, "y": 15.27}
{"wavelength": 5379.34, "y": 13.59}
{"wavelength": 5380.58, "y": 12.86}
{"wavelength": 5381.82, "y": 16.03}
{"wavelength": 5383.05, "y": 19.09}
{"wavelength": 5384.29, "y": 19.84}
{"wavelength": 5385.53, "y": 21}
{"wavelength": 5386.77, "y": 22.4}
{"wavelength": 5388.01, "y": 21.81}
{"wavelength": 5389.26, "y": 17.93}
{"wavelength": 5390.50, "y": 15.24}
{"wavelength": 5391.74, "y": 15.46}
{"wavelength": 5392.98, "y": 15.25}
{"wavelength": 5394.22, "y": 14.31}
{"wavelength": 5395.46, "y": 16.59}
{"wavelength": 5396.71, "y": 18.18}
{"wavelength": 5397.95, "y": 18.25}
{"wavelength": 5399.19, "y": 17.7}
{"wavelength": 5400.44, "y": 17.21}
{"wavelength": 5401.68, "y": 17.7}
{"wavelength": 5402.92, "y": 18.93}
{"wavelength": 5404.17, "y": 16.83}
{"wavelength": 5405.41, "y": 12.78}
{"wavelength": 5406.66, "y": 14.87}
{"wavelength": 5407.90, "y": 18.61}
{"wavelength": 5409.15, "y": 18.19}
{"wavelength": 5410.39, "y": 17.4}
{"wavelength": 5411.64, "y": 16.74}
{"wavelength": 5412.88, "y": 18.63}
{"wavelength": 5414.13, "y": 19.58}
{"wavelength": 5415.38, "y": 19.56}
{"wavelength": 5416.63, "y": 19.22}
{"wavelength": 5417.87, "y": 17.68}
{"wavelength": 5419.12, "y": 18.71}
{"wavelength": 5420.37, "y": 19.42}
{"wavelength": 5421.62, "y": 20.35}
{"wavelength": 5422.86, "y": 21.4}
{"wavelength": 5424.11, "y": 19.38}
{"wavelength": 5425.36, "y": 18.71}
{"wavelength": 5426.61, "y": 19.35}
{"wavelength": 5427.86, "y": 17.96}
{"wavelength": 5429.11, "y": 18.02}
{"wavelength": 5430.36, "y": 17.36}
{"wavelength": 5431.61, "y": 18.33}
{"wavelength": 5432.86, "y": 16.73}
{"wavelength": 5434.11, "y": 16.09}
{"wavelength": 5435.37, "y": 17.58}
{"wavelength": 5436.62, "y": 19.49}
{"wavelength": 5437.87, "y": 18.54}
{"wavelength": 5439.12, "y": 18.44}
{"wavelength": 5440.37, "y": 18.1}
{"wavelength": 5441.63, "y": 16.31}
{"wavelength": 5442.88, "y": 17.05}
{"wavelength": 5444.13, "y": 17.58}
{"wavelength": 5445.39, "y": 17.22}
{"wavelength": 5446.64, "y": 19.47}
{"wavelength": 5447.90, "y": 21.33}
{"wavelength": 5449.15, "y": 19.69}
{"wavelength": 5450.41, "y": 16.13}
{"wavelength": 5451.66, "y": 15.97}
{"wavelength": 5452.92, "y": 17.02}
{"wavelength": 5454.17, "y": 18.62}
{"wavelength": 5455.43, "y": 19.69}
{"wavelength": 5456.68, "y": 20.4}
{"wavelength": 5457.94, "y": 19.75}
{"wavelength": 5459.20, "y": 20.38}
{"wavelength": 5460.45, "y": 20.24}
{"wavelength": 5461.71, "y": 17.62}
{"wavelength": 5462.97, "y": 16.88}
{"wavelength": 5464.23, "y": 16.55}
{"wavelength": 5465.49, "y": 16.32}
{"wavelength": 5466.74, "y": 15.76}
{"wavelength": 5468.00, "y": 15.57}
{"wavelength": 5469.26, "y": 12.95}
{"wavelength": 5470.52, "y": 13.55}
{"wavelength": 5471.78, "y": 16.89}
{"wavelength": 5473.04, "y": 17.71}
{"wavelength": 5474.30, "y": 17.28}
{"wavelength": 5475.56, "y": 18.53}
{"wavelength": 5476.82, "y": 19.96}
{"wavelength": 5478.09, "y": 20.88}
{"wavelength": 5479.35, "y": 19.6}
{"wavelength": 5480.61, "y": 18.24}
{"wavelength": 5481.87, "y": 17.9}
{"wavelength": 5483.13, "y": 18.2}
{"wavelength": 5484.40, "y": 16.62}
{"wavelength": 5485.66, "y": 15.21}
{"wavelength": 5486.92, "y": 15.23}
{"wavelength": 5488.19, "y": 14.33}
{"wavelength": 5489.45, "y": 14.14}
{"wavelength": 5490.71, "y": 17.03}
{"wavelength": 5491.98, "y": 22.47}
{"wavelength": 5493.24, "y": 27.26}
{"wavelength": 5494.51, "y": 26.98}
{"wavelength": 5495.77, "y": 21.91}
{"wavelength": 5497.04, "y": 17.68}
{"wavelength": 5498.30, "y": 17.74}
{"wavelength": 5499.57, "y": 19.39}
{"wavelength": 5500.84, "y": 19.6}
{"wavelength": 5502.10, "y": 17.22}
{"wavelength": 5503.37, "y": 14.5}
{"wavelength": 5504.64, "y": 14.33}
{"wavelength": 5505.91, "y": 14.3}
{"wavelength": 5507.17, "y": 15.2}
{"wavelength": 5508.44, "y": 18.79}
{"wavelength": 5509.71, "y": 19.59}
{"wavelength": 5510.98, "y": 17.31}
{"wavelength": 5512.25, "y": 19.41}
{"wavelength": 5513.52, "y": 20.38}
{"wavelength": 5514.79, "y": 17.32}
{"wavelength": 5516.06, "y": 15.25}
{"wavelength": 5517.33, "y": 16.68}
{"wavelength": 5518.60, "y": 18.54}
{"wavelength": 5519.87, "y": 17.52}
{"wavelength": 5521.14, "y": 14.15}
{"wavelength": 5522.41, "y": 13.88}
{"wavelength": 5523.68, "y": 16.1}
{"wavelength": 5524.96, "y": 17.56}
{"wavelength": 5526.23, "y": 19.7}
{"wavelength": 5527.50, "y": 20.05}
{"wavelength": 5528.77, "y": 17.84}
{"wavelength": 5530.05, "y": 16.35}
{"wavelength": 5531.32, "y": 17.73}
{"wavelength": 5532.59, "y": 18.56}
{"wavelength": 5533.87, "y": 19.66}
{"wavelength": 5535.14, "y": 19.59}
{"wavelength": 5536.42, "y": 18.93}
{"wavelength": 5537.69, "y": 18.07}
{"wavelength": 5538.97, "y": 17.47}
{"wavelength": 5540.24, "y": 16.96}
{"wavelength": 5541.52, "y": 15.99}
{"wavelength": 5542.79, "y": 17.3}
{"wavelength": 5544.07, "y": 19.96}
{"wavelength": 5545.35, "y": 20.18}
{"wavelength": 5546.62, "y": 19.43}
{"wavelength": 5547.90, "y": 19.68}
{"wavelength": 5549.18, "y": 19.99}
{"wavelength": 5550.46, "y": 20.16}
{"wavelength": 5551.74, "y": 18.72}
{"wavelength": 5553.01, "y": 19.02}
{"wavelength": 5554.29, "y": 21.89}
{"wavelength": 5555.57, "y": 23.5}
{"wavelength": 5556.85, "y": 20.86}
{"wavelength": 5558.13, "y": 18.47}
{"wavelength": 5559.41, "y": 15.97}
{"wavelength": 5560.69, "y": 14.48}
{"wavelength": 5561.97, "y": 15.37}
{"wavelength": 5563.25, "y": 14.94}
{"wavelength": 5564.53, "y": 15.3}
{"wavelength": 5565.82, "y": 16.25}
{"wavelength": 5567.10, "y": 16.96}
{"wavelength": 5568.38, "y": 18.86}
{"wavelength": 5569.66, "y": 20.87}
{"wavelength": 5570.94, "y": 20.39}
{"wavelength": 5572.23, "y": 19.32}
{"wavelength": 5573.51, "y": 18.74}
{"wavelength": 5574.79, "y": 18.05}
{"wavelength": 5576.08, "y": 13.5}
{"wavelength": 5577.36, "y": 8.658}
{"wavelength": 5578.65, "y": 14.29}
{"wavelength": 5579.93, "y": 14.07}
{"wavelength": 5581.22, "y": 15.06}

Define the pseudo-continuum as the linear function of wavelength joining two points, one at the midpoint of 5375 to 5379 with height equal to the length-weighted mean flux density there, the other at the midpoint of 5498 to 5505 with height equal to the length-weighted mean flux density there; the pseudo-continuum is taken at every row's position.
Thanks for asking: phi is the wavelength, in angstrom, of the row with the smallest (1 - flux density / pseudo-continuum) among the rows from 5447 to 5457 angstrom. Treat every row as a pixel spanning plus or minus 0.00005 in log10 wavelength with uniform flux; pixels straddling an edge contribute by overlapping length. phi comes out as 5447.90 angstrom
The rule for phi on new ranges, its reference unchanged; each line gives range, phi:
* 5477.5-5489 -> 5478.09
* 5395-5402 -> 5397.95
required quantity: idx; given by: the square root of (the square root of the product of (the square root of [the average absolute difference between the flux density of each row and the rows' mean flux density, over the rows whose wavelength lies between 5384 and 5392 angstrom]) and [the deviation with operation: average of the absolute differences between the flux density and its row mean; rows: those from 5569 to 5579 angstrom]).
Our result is 1.52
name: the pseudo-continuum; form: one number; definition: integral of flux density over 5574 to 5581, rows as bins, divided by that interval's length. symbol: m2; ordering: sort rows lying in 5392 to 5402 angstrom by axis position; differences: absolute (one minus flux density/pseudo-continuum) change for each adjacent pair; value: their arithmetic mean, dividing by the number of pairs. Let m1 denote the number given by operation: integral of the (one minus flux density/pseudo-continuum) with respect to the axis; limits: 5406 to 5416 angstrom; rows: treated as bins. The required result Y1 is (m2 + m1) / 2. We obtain -1.4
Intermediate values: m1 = -2.9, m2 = 0.066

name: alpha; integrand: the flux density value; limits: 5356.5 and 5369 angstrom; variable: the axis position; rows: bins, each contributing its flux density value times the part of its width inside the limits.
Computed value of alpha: 234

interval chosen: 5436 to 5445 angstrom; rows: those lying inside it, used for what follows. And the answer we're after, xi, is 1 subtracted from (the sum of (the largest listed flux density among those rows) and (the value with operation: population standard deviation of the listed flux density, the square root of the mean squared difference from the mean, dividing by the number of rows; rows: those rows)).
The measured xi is 19.5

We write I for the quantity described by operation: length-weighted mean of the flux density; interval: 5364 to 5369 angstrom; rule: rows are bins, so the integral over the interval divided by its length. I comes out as 18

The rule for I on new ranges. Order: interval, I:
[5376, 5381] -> 15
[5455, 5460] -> 20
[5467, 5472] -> 15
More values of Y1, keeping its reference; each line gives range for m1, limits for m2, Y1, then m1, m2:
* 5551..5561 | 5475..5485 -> -1.9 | -3.9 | 0.074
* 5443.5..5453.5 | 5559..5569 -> -1.5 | -3.0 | 0.069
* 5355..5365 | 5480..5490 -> -1.8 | -3.6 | 0.049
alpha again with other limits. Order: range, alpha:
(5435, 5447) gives 216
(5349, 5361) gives 218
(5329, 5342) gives 250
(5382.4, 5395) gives 230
